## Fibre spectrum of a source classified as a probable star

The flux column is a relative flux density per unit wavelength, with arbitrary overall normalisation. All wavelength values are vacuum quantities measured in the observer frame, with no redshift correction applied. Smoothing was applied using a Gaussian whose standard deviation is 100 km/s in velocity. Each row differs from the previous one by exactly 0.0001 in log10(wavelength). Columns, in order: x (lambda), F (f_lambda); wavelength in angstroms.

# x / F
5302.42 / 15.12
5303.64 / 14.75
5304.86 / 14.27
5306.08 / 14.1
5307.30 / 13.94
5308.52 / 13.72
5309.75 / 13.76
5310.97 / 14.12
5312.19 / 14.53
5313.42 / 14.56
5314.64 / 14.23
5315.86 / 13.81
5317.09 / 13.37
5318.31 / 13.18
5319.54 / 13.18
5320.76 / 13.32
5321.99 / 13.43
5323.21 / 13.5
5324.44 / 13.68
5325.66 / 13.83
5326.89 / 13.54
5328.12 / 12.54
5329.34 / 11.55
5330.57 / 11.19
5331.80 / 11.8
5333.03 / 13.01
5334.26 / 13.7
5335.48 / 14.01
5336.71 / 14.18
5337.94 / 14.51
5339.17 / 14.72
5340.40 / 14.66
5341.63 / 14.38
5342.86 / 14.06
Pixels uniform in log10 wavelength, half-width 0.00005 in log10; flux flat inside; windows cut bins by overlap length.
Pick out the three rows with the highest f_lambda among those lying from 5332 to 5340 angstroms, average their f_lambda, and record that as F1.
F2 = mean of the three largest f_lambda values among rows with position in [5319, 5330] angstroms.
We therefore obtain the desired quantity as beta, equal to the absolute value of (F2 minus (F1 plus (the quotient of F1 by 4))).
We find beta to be 4.4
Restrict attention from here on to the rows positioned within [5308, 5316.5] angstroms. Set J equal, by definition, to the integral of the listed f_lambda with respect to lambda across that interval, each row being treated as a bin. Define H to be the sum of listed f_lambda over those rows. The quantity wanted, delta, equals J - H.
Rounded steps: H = 99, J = 120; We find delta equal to 21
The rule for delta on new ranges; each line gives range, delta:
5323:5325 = 0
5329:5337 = 13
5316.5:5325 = 20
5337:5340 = 14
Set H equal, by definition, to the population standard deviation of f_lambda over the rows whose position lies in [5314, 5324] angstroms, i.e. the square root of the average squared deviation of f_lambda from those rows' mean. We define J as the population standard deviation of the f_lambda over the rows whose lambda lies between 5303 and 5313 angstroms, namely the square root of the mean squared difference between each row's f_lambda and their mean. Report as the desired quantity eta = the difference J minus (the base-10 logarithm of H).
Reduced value 0.8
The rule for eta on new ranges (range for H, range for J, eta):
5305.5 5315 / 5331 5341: 1.5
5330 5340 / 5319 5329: 0.3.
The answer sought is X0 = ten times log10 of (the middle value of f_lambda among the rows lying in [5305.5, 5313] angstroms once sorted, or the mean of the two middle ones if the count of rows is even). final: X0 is 11.5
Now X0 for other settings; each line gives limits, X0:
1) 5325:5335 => 11.1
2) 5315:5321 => 11.2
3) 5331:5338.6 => 11.4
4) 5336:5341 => 11.6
